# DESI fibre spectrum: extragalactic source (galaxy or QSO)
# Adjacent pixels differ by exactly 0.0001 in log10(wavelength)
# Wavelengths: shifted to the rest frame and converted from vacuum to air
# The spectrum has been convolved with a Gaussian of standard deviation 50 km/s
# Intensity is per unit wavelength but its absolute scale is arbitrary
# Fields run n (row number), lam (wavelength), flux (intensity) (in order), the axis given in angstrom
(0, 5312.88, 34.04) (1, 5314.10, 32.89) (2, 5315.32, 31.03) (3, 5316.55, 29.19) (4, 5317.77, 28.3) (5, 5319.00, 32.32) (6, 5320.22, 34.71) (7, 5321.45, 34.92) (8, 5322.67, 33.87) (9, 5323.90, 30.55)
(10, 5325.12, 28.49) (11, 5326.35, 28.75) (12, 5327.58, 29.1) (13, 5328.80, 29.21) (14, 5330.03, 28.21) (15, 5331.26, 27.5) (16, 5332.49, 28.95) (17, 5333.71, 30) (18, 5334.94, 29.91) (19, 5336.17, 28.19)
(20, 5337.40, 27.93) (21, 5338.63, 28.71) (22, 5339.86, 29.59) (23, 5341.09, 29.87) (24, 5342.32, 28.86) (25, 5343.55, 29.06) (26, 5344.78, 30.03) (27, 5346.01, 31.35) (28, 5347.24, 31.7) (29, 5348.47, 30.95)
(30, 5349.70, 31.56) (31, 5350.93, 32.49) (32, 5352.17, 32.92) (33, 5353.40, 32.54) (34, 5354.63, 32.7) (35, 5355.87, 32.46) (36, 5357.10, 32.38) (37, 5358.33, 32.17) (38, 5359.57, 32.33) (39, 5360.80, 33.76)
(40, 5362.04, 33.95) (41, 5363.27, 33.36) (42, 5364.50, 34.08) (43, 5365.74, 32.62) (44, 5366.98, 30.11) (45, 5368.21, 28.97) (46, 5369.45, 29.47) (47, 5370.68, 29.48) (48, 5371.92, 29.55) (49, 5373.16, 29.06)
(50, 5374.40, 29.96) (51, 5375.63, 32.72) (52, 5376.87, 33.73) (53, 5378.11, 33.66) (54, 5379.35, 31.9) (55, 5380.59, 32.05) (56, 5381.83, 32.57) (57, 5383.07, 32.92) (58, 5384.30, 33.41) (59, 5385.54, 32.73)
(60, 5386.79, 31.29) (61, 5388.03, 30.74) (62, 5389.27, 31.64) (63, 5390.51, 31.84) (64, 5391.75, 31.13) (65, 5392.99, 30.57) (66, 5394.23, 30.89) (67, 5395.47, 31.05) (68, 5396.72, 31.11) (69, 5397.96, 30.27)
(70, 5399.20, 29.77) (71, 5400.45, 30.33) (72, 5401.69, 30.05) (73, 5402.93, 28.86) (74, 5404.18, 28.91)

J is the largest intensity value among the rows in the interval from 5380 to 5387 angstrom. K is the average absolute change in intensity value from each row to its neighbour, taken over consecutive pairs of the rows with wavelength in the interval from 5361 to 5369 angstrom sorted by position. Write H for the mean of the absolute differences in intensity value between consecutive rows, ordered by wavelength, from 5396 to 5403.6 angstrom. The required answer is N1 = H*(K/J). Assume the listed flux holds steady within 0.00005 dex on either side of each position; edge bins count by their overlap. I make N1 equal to 0.0259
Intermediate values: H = 0.67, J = 33.41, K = 1.28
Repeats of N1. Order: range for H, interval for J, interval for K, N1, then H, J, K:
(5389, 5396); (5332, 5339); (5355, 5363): 0.0054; 0.39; 30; 0.41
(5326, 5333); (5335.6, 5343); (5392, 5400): 0.0091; 0.72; 29.87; 0.38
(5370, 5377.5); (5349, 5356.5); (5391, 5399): 0.0123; 1.05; 32.92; 0.39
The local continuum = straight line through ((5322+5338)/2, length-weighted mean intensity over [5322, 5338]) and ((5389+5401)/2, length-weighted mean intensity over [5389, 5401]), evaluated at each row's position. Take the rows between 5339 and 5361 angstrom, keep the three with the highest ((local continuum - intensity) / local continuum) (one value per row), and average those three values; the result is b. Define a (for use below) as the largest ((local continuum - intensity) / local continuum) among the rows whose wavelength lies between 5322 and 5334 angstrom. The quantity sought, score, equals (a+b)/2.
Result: 0.038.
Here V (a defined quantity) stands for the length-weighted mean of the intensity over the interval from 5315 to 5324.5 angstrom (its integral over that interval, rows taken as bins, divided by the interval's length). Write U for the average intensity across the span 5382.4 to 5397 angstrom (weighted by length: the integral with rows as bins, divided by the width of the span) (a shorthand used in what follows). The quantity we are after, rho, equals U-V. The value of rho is 0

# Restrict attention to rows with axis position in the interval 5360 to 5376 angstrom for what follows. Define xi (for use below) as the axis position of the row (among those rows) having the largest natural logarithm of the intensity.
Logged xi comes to 5364.50 angstrom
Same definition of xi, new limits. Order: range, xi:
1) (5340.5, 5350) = 5347.24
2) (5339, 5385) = 5364.50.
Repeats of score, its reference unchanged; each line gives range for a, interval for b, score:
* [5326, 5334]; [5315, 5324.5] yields 0.026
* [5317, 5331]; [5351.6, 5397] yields 0.037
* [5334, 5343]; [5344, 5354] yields 0.008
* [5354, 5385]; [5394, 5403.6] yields 0.044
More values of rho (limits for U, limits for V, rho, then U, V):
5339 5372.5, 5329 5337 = 3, 31.41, 29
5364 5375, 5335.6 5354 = 0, 30.30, 30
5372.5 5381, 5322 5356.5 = 2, 31.84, 30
